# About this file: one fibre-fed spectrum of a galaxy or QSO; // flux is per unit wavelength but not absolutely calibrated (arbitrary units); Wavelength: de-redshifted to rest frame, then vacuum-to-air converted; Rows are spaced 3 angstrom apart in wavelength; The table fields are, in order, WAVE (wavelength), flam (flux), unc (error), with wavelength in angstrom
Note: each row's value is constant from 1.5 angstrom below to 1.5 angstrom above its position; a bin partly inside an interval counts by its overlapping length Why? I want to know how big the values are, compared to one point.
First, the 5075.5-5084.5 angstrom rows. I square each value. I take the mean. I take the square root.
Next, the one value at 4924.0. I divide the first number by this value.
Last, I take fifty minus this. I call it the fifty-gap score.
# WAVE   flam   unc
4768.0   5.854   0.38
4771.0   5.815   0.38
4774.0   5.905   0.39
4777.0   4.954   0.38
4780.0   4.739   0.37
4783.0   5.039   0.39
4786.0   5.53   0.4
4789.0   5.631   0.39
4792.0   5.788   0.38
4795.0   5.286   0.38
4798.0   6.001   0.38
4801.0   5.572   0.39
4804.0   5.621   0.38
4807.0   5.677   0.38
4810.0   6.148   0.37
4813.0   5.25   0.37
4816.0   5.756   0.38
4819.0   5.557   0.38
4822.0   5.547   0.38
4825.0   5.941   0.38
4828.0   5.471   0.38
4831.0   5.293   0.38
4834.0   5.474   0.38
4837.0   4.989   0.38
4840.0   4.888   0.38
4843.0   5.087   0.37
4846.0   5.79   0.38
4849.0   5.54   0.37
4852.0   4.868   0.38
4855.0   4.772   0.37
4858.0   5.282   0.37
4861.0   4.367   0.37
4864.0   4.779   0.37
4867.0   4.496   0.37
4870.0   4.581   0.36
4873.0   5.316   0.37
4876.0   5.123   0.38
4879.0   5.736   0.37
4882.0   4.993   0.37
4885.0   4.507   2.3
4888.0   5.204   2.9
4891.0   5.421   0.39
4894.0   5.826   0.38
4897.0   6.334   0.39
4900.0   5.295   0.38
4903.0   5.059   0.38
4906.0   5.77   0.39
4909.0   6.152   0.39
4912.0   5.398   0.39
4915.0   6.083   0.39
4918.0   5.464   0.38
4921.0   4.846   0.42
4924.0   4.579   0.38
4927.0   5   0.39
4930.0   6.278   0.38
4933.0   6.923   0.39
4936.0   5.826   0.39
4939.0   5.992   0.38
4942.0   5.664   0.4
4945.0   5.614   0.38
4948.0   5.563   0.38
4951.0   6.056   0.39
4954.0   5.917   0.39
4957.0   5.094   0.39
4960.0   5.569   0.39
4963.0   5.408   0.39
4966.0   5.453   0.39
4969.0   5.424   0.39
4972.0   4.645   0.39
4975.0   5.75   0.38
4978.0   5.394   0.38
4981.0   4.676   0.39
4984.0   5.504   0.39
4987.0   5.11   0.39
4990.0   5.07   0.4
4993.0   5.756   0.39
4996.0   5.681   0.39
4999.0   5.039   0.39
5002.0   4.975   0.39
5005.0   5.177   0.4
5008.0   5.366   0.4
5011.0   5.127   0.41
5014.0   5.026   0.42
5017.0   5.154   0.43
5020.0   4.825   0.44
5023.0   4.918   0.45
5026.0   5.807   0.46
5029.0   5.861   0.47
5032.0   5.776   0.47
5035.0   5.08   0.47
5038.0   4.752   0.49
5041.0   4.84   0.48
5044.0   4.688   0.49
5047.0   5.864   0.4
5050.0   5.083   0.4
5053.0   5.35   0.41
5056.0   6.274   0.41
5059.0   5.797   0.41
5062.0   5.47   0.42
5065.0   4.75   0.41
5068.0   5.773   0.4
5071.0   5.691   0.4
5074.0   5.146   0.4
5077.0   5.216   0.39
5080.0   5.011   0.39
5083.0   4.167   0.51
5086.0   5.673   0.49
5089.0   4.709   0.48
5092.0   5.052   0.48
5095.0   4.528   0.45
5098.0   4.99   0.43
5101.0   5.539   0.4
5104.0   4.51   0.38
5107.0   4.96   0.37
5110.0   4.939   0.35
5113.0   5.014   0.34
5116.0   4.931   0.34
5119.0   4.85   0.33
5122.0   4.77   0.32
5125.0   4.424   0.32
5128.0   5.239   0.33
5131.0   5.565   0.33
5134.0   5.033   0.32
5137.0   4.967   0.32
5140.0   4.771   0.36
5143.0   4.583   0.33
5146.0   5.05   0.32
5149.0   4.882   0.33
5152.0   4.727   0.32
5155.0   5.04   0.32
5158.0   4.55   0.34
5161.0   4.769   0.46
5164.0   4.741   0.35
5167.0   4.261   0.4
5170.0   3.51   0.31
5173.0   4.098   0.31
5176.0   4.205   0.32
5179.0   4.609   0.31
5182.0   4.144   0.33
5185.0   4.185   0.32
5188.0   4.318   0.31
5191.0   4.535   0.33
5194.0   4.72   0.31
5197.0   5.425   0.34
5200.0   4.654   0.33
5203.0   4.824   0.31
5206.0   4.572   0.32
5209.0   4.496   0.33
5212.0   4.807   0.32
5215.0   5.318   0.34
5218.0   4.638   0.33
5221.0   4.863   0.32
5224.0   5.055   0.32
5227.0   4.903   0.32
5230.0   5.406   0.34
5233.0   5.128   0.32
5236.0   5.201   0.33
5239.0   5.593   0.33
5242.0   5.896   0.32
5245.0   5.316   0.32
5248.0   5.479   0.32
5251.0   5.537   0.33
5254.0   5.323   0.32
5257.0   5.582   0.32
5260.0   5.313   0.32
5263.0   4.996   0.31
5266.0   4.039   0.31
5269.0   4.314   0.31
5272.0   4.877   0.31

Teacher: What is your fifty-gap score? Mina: 48.9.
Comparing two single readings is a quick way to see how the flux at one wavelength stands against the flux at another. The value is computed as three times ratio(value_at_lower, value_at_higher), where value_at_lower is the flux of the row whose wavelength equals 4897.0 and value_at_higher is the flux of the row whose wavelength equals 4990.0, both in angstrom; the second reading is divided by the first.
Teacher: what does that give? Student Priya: 2.4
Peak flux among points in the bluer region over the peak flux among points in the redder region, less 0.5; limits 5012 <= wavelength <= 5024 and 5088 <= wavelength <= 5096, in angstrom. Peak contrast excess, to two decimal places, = 0.52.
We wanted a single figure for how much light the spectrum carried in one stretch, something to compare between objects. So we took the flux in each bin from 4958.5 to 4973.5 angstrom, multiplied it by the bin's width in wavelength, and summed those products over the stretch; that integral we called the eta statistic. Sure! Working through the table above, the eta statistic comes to 79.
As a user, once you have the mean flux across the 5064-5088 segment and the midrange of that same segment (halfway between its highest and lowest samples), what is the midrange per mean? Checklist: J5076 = 0.960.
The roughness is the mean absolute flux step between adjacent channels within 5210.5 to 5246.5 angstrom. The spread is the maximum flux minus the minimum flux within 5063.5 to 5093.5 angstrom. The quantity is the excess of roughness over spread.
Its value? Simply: -1.3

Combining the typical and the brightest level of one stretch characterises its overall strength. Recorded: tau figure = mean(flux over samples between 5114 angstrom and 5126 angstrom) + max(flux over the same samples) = 9.7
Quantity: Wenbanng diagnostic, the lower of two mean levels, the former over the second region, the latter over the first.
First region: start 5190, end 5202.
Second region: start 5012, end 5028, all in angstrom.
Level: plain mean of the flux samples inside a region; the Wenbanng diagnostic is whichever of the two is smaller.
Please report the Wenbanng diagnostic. 4.8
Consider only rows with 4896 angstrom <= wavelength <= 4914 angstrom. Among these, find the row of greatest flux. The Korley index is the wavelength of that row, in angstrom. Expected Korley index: 4897.0 angstrom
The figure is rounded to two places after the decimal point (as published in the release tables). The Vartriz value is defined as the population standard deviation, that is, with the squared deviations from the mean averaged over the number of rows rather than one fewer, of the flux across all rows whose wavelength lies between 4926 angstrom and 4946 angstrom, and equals 0.55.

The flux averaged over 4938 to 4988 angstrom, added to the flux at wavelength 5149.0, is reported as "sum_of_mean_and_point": 10.34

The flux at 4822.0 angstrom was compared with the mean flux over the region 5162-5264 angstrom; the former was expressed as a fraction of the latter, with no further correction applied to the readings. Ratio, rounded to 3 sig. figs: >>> 1.14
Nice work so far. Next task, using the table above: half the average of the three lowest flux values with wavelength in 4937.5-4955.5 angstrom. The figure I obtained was 2.81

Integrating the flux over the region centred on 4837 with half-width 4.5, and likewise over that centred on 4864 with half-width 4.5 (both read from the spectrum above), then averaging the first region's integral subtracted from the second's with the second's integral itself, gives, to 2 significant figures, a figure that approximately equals 18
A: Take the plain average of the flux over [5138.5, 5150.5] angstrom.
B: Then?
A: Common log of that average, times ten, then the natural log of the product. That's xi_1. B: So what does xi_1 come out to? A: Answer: 1.92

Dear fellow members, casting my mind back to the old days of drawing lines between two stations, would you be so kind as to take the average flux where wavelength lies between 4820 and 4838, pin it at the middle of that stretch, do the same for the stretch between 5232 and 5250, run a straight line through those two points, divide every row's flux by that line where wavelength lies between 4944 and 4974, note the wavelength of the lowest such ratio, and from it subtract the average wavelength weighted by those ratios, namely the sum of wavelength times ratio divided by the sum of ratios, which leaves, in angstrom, 13.9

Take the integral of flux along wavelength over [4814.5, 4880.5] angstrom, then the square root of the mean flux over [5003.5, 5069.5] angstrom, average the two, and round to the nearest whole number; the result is 173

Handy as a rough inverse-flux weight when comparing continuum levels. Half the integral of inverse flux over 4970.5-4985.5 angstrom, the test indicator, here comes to 1.46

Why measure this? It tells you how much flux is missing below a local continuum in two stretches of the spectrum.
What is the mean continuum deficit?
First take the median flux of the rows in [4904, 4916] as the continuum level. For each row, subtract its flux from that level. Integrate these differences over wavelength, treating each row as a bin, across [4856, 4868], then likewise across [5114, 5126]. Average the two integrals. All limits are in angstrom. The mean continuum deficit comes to 14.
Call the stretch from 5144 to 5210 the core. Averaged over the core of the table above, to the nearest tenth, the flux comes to 4.6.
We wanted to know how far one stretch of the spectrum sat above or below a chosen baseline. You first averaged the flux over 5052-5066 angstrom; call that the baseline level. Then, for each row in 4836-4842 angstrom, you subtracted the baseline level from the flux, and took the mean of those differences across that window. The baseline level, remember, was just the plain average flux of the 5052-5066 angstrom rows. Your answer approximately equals -0.6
